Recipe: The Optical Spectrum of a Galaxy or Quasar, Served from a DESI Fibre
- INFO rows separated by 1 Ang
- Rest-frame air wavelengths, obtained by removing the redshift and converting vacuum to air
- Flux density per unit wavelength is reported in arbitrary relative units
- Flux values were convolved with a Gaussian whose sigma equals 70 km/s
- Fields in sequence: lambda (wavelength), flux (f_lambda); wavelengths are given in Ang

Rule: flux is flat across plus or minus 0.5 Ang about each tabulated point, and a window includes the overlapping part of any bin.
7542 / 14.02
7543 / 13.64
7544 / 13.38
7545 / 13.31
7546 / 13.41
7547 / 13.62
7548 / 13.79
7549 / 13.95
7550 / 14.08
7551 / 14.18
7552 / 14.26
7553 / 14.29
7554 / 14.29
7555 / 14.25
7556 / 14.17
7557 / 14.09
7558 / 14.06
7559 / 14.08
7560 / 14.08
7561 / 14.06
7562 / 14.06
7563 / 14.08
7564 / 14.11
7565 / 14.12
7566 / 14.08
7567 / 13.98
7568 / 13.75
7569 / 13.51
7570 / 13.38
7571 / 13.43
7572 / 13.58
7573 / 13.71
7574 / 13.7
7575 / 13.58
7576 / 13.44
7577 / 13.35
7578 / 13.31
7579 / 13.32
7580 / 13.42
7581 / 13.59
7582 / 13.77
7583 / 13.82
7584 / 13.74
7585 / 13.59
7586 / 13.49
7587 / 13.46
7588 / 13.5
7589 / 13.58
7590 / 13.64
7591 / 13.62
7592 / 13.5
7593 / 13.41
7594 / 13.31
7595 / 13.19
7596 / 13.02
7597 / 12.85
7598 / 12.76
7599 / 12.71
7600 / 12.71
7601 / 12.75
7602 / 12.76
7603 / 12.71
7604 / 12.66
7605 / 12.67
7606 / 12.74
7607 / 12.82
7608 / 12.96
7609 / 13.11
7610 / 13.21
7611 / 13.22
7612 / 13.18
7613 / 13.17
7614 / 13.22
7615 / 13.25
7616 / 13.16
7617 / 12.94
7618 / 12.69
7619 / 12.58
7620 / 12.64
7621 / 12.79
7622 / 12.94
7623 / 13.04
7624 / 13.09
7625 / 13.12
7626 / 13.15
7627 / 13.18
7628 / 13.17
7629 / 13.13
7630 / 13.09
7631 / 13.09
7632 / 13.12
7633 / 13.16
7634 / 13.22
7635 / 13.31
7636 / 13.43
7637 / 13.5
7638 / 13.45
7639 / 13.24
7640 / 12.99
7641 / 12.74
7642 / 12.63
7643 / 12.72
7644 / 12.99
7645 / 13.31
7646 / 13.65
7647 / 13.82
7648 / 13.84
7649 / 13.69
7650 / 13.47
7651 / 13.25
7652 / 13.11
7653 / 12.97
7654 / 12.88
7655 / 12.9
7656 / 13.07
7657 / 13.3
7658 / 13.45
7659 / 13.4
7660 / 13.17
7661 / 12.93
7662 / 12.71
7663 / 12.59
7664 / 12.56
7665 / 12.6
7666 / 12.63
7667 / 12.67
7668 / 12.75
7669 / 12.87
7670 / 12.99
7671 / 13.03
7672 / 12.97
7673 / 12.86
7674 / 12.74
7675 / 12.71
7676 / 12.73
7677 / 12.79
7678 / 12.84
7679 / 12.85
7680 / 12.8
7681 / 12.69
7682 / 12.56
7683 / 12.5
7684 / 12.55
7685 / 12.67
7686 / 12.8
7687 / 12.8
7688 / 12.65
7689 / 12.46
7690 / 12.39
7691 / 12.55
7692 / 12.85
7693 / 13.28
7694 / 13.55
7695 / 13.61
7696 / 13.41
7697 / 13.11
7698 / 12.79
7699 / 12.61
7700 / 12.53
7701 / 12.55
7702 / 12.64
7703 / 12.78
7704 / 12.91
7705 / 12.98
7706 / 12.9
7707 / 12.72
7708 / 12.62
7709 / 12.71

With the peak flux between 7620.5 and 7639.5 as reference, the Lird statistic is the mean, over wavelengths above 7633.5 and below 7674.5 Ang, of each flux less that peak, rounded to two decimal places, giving -0.42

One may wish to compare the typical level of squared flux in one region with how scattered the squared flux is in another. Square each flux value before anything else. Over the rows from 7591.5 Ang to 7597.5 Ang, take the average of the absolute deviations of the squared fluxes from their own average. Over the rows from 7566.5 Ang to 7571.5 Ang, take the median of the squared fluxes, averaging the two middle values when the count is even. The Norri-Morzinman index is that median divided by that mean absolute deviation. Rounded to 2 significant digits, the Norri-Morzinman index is 36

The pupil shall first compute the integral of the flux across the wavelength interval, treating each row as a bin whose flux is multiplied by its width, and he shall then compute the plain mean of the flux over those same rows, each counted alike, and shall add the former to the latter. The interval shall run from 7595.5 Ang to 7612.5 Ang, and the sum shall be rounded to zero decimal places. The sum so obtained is 232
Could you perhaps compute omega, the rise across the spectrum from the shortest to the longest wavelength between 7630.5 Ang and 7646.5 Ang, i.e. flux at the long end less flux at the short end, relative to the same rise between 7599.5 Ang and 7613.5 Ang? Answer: 1.2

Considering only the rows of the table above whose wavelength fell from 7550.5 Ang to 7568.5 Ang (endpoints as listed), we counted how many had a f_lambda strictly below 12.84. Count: 0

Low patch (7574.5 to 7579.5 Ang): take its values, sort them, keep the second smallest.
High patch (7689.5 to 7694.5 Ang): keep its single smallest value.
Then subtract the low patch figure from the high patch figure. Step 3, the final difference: -0.9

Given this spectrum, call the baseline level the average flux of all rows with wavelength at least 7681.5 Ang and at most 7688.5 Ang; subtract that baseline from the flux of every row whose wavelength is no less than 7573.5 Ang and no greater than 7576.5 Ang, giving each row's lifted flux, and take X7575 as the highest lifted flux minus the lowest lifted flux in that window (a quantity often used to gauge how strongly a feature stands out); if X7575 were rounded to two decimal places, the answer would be 0.26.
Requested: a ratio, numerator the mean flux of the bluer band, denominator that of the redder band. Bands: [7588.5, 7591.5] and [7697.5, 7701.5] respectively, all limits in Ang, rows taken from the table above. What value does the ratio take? 1.08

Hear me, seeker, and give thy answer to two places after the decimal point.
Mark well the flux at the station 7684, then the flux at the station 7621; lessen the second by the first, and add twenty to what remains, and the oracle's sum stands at 20.24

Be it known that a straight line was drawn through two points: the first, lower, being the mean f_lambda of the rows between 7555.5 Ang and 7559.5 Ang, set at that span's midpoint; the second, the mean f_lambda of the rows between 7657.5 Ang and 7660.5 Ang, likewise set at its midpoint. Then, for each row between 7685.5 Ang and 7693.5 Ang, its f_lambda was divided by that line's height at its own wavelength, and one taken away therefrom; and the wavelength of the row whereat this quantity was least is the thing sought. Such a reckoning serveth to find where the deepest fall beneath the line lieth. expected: 7690 Ang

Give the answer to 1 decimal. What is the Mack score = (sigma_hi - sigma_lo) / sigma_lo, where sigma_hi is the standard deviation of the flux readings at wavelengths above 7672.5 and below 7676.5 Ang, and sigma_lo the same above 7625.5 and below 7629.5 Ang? 2.1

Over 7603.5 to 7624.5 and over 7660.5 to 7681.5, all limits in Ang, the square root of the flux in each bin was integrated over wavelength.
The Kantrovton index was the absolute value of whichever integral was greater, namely 75.6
